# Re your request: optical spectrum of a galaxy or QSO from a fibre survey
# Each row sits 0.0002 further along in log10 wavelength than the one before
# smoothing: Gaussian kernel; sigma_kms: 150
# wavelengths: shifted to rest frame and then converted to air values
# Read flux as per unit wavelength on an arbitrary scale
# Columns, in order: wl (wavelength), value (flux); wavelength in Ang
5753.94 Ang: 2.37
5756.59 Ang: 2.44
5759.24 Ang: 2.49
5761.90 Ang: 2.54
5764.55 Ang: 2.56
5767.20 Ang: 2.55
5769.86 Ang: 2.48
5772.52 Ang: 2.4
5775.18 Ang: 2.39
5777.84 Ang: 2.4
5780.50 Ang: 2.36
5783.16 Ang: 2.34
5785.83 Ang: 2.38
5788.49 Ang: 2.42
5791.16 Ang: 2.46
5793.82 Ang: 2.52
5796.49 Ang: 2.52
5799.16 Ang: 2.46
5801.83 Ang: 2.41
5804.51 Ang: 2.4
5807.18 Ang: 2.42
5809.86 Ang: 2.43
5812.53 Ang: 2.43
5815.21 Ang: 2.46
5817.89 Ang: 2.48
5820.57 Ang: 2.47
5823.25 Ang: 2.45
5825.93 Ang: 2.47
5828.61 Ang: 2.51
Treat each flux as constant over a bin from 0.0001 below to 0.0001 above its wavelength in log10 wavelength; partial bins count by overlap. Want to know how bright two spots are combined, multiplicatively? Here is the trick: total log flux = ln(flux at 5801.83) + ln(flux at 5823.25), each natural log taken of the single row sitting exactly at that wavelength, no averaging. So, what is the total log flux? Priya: 1.78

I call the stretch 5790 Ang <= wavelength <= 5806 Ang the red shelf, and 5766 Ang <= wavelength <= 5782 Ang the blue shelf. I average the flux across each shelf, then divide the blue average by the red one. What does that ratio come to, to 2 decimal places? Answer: 0.99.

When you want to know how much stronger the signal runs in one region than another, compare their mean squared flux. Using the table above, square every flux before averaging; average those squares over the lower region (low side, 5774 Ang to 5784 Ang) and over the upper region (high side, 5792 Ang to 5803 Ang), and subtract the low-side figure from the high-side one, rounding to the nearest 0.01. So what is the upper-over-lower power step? 0.51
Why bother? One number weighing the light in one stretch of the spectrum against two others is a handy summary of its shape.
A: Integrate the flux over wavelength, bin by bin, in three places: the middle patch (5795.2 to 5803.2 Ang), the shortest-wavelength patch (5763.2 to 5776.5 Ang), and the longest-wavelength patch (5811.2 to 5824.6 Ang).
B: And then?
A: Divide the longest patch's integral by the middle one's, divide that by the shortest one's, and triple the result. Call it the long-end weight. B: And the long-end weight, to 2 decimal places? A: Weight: 0.15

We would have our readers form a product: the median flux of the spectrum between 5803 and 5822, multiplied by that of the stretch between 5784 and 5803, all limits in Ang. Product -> 5.98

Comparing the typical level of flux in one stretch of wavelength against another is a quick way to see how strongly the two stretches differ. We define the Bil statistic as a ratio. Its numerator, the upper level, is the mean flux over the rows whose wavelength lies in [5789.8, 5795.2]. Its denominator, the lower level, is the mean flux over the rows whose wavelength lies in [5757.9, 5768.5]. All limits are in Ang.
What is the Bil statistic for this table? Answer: 0.98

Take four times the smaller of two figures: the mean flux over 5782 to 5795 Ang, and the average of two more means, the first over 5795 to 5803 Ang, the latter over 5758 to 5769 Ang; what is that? 9.70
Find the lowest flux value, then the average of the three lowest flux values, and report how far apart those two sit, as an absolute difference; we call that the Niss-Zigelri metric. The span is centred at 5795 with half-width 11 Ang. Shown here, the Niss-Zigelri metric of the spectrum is 0.017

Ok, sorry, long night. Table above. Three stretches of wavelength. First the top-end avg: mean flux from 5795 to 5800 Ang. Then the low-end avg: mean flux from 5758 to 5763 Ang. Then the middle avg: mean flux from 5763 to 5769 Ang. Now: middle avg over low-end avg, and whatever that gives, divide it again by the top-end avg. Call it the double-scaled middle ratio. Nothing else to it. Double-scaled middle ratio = 0.408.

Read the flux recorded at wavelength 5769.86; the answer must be 2.48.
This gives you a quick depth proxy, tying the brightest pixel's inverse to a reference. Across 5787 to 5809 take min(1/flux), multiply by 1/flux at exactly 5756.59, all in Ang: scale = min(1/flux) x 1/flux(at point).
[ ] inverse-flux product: 0.163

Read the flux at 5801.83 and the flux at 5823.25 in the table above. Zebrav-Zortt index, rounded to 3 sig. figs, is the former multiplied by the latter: 5.90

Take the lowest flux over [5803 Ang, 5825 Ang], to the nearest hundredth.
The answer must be 2.40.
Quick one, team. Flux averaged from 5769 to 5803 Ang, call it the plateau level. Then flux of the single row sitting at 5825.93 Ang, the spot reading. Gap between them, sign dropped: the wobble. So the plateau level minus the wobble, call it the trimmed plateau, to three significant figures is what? 2.38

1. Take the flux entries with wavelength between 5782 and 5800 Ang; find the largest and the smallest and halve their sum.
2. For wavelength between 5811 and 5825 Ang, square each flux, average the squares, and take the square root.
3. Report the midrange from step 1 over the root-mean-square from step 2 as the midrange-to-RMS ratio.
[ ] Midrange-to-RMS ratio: 0.989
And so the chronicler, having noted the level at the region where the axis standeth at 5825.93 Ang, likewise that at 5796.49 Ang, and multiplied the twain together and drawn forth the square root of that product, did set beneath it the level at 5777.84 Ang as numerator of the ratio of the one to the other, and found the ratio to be 0.96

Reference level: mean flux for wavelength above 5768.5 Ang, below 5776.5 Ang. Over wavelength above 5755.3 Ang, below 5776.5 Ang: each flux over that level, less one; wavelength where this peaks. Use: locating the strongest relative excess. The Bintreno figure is 5764.55 Ang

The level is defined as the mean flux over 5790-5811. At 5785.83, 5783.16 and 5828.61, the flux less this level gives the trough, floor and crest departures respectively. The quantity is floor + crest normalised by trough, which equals 0.8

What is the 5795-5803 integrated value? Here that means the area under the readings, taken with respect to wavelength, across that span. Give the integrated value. 20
